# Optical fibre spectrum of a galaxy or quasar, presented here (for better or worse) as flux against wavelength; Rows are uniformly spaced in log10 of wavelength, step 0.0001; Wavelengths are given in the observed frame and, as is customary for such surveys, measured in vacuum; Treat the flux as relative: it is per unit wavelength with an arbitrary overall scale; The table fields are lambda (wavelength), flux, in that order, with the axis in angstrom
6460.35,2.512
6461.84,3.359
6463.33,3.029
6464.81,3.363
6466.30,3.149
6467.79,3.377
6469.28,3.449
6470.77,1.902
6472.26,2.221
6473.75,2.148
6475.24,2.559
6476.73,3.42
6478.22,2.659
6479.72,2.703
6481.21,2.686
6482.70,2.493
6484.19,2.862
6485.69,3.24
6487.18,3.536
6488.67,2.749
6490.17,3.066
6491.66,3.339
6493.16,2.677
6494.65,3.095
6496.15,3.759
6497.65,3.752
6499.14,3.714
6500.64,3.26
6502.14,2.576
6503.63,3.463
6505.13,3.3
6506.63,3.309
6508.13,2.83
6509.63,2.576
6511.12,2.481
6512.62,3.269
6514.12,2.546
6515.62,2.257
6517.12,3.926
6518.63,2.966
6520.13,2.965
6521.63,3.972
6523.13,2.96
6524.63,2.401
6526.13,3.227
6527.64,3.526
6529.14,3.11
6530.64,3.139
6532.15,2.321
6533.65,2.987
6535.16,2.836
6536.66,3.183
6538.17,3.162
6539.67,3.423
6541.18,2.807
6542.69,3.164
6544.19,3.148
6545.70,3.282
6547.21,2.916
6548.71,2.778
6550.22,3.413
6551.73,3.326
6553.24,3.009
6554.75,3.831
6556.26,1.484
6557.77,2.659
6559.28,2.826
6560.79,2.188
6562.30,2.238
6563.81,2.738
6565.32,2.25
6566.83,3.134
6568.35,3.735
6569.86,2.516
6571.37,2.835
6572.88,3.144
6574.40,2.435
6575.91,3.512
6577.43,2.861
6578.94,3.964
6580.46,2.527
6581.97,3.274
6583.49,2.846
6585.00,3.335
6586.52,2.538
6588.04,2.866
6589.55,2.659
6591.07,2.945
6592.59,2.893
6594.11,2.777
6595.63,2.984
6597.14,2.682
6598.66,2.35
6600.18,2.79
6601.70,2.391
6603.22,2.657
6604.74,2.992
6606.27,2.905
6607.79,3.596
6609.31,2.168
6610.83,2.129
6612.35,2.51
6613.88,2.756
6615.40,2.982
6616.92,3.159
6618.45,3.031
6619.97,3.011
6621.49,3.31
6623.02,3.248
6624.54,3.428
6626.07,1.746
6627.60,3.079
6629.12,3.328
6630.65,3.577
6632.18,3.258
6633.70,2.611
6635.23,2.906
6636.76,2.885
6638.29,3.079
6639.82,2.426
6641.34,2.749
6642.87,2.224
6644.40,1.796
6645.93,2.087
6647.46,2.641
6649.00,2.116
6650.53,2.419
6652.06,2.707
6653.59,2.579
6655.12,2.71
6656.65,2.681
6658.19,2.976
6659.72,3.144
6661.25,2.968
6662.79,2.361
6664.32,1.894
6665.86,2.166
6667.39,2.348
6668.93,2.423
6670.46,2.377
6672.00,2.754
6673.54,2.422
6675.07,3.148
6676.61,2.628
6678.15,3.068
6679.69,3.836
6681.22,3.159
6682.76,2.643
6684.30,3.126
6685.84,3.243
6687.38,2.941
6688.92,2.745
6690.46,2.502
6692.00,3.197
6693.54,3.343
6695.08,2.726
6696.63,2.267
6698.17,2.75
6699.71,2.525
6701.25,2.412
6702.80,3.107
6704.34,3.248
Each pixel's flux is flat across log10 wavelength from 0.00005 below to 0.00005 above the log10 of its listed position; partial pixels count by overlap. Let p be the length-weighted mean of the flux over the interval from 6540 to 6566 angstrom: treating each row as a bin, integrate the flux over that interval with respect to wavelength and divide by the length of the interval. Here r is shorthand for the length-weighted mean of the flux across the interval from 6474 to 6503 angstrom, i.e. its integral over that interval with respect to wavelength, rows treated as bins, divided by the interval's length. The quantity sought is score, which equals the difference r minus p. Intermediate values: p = 2.84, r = 3.05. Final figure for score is 0.21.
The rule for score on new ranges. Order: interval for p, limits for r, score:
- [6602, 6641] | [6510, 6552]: 0.14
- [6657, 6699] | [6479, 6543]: 0.28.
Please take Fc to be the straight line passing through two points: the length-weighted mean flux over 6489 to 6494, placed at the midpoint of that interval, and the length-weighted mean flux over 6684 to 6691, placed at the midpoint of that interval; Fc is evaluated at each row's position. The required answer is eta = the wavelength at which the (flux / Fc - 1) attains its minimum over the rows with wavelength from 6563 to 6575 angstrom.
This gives 6565.32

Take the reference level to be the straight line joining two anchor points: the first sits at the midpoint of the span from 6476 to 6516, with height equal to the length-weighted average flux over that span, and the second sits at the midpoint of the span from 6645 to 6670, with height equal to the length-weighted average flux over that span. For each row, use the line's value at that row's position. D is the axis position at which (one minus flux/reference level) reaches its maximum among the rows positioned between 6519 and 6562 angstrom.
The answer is 6556.26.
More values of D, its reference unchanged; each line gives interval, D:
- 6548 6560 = 6556.26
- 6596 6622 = 6610.83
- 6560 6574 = 6560.79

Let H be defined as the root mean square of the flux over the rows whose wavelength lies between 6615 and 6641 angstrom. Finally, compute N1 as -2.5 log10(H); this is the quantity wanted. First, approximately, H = 3.03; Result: -1.20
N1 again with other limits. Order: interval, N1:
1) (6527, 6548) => -1.22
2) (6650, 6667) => -1.05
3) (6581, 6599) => -1.14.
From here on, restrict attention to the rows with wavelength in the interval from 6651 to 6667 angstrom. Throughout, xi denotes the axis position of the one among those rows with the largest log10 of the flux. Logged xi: 6659.72 angstrom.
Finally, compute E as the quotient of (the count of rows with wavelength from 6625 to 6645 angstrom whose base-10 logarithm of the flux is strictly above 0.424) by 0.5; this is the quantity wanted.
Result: 16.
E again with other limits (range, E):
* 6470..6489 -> 16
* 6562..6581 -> 16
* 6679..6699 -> 20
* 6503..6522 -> 18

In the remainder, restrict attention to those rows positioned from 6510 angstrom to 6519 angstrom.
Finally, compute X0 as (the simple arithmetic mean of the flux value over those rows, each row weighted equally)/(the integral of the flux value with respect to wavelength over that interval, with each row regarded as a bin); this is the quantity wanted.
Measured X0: 0.1117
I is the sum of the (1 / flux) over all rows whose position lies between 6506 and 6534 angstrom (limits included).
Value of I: 6.5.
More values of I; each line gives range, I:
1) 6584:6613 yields 7.0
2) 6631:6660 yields 7.4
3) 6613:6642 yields 6.5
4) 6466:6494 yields 6.9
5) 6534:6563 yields 6.8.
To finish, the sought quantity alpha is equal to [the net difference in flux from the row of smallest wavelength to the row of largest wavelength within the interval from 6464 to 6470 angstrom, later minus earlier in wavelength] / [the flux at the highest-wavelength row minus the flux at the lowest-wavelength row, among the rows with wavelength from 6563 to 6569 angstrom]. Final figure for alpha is 0.1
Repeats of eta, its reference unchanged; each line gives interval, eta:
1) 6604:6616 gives 6610.83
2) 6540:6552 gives 6548.71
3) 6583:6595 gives 6586.52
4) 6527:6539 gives 6532.15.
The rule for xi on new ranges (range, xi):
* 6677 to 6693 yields 6679.69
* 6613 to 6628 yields 6624.54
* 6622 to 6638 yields 6630.65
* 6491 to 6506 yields 6496.15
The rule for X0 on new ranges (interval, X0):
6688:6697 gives 0.1101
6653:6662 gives 0.1109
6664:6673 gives 0.1101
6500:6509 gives 0.1115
